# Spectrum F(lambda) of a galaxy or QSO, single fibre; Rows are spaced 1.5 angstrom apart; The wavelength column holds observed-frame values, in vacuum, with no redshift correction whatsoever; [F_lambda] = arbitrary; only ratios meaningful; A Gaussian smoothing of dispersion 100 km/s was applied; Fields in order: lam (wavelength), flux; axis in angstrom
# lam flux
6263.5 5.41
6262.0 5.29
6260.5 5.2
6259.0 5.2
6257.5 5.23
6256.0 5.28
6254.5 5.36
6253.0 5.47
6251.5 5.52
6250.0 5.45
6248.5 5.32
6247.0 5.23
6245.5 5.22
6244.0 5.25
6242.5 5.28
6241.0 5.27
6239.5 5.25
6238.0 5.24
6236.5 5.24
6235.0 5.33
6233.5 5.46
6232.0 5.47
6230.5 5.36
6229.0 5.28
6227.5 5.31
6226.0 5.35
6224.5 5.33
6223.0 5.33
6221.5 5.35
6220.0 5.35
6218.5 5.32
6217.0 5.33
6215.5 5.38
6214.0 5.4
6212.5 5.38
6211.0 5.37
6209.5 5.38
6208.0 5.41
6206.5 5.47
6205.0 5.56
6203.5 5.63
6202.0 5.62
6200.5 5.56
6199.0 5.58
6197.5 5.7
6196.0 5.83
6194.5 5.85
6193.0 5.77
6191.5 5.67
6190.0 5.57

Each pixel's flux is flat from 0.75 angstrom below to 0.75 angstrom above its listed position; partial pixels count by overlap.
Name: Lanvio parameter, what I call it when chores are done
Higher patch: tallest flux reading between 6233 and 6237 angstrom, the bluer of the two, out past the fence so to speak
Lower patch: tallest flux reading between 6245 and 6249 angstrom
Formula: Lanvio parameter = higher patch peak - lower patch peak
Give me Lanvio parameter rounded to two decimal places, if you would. 0.14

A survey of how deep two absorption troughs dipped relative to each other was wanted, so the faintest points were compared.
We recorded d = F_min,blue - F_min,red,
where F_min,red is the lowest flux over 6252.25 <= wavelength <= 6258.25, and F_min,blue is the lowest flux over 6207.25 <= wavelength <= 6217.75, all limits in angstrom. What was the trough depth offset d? 0.10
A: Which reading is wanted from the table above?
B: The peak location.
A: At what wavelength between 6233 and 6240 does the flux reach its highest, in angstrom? 6233.5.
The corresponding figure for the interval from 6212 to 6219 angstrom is 6214.0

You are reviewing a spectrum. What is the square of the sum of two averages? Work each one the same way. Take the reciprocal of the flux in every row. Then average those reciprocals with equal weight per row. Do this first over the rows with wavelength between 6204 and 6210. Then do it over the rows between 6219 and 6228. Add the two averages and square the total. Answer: 0.137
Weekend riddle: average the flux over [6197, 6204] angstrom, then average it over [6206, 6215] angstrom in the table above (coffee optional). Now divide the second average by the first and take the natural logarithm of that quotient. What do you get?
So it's -0.039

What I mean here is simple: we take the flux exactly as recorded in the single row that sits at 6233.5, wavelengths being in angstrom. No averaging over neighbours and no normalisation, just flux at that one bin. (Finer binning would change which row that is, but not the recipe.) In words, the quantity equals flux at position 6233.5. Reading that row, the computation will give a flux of 5.46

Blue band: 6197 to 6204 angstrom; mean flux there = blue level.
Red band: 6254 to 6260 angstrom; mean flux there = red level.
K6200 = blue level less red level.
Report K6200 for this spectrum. 0.35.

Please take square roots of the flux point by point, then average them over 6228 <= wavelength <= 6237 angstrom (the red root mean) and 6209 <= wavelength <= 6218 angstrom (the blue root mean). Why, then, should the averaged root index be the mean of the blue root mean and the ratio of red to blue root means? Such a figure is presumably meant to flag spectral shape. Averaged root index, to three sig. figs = 1.66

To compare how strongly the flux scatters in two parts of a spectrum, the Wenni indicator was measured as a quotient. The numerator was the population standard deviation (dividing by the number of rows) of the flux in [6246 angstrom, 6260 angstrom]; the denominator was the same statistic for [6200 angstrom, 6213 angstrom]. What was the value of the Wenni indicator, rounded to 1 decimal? 1.1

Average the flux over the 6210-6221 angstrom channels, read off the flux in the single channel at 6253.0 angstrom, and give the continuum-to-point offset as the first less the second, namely -0.11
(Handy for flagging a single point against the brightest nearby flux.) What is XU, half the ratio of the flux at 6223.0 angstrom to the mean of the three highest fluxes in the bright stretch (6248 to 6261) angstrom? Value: 0.486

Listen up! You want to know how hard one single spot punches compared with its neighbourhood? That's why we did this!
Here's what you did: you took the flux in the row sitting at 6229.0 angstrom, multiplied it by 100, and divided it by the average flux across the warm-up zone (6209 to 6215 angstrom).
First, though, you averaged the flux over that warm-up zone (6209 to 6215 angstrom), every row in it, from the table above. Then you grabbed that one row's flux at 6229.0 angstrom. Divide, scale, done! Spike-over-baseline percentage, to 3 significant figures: 98.1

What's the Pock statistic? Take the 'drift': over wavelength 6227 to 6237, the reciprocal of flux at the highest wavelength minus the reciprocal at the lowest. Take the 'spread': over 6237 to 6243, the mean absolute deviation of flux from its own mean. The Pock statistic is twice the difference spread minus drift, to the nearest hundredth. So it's 0.02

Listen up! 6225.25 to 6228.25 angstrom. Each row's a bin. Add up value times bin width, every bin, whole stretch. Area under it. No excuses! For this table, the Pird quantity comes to 16.0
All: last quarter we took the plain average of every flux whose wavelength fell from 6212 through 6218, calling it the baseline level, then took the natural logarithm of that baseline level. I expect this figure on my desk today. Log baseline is 1.681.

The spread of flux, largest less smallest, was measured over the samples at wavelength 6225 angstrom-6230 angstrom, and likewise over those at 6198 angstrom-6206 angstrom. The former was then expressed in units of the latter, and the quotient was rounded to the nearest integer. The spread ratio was 1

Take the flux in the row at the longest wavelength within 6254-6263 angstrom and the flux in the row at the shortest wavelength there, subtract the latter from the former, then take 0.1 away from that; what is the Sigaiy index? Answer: -0.17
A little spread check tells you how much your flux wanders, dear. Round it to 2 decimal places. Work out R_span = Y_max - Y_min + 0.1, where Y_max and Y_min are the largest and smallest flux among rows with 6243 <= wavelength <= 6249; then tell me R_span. 0.20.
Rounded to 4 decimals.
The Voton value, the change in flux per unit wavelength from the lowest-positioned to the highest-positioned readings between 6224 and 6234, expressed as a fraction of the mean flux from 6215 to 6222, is 0.0027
